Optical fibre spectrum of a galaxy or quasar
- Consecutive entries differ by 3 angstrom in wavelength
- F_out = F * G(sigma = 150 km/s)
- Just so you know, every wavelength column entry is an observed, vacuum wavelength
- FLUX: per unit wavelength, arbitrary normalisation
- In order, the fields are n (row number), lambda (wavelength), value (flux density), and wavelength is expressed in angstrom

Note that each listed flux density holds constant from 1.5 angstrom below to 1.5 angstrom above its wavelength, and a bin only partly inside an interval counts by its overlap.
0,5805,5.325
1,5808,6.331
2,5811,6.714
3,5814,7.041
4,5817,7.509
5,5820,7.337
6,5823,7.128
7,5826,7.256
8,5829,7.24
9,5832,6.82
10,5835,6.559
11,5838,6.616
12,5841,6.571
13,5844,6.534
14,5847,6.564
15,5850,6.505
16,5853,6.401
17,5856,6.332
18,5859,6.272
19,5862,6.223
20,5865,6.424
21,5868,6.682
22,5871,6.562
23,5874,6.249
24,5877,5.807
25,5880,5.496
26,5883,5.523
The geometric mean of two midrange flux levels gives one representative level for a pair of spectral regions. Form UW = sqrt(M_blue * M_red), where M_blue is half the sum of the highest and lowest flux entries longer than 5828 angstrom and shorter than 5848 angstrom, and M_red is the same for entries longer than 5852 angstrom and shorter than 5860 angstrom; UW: 6.61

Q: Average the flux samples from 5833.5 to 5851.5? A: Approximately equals 6.56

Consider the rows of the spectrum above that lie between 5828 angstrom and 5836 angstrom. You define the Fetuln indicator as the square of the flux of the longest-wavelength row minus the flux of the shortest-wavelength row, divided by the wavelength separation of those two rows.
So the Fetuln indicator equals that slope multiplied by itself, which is 0.0129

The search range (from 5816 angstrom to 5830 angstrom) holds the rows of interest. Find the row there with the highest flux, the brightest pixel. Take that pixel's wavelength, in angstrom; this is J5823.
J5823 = 5817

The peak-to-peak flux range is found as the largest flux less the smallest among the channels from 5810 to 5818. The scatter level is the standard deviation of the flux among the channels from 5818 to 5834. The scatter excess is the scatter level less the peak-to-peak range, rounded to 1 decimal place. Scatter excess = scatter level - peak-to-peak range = -0.6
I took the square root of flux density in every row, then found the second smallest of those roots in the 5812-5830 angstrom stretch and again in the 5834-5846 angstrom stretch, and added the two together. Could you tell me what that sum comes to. 5.23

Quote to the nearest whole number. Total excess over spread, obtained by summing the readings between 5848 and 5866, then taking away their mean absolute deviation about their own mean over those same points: 38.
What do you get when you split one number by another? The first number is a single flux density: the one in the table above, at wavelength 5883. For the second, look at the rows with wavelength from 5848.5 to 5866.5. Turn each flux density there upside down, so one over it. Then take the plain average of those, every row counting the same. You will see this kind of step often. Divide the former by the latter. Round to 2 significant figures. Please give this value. 35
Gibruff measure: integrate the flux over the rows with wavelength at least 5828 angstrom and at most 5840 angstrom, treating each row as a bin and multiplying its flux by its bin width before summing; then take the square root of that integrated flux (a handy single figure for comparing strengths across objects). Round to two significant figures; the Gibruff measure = 9.0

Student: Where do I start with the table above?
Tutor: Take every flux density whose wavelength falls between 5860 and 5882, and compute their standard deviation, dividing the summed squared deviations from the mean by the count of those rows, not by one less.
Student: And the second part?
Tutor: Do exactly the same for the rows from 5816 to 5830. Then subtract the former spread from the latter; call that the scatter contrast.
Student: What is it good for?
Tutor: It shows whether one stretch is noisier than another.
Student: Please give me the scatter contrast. -0.3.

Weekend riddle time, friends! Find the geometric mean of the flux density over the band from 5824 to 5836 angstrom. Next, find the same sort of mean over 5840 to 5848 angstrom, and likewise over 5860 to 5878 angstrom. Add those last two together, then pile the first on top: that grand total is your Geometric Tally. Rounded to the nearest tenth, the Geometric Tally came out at 19.8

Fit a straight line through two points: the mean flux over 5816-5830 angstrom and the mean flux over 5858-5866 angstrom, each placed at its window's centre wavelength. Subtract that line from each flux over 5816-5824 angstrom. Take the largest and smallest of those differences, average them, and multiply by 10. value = -0.5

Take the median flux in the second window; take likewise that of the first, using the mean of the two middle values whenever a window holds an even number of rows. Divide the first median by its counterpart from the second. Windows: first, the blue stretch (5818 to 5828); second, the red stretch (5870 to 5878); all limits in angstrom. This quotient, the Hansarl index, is 1.16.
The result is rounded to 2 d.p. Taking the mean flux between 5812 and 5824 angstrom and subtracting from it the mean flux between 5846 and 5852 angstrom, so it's 0.72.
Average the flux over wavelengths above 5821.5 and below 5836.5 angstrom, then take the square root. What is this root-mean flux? 2.65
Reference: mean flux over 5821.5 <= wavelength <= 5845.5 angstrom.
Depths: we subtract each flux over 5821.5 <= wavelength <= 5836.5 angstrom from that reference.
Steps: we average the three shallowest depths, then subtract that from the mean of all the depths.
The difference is 0.21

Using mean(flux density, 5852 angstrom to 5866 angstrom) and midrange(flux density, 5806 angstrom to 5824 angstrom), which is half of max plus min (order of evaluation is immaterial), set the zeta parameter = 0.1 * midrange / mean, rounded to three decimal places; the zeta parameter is 0.109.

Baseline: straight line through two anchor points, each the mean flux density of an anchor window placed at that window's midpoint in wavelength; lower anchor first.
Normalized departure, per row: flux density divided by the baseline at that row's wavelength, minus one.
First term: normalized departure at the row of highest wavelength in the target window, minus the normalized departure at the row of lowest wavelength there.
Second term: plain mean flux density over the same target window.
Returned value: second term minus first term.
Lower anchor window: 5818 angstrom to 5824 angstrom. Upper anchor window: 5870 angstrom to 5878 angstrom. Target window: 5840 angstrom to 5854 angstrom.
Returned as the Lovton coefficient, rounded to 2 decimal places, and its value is 6.51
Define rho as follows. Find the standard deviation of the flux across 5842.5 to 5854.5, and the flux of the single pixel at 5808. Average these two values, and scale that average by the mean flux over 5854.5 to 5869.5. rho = 20.4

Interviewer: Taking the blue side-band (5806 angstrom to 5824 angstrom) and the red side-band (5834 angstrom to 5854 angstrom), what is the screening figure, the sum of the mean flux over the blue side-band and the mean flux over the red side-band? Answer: 13.5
